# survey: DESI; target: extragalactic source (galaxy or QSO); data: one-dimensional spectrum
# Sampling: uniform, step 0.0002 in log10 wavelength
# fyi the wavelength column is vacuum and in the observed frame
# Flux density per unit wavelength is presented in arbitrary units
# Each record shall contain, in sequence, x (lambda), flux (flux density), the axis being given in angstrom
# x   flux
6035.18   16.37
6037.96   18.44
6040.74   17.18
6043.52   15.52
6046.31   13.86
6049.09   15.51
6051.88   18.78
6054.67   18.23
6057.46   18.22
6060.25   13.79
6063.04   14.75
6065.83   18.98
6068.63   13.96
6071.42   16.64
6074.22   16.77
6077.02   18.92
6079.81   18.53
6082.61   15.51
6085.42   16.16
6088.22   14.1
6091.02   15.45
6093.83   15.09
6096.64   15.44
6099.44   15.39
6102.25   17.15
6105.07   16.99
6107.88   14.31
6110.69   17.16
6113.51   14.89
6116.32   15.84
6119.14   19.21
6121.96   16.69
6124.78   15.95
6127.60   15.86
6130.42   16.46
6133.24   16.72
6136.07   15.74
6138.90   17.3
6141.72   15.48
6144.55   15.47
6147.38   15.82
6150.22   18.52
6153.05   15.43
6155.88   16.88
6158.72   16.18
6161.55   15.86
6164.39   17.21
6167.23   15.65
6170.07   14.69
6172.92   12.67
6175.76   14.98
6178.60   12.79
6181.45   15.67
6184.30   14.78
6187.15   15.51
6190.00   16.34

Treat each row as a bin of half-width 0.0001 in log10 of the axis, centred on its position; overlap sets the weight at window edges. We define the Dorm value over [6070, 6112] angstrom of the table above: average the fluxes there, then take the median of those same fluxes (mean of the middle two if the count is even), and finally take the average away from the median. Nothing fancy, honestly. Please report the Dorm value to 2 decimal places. -0.08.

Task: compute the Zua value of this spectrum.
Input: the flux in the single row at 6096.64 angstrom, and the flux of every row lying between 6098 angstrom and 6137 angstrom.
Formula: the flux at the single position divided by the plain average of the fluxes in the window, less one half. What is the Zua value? 0.45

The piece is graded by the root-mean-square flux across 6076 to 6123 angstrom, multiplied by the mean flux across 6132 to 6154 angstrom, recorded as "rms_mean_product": 267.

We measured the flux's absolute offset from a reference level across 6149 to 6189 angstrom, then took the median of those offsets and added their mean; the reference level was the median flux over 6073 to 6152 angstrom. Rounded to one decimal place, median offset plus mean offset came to 2.1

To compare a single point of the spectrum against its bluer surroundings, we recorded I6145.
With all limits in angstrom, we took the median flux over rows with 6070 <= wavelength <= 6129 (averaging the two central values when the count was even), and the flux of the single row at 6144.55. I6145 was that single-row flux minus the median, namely -0.5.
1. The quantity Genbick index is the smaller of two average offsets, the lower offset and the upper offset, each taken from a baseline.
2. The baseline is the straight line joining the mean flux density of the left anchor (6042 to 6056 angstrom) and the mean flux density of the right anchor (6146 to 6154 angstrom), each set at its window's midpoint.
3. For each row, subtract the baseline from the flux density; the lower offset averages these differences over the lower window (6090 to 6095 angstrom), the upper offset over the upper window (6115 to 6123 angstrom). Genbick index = -1.2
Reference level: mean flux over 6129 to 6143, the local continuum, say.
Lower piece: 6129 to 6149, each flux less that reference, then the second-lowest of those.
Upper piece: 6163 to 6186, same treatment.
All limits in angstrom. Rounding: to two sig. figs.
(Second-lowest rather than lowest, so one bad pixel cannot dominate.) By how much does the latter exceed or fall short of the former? -2.7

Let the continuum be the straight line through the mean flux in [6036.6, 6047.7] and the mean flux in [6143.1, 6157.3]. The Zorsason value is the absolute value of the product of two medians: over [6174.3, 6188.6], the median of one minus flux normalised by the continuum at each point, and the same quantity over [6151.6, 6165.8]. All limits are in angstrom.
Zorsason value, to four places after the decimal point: 0.0014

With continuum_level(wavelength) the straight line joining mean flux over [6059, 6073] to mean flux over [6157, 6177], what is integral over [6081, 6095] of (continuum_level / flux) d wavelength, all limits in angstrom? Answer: 14.3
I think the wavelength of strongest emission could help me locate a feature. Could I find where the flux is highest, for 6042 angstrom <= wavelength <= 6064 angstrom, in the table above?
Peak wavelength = 6051.88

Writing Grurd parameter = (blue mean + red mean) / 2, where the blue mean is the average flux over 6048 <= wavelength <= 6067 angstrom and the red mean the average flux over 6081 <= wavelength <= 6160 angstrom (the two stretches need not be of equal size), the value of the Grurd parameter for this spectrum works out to 16.5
